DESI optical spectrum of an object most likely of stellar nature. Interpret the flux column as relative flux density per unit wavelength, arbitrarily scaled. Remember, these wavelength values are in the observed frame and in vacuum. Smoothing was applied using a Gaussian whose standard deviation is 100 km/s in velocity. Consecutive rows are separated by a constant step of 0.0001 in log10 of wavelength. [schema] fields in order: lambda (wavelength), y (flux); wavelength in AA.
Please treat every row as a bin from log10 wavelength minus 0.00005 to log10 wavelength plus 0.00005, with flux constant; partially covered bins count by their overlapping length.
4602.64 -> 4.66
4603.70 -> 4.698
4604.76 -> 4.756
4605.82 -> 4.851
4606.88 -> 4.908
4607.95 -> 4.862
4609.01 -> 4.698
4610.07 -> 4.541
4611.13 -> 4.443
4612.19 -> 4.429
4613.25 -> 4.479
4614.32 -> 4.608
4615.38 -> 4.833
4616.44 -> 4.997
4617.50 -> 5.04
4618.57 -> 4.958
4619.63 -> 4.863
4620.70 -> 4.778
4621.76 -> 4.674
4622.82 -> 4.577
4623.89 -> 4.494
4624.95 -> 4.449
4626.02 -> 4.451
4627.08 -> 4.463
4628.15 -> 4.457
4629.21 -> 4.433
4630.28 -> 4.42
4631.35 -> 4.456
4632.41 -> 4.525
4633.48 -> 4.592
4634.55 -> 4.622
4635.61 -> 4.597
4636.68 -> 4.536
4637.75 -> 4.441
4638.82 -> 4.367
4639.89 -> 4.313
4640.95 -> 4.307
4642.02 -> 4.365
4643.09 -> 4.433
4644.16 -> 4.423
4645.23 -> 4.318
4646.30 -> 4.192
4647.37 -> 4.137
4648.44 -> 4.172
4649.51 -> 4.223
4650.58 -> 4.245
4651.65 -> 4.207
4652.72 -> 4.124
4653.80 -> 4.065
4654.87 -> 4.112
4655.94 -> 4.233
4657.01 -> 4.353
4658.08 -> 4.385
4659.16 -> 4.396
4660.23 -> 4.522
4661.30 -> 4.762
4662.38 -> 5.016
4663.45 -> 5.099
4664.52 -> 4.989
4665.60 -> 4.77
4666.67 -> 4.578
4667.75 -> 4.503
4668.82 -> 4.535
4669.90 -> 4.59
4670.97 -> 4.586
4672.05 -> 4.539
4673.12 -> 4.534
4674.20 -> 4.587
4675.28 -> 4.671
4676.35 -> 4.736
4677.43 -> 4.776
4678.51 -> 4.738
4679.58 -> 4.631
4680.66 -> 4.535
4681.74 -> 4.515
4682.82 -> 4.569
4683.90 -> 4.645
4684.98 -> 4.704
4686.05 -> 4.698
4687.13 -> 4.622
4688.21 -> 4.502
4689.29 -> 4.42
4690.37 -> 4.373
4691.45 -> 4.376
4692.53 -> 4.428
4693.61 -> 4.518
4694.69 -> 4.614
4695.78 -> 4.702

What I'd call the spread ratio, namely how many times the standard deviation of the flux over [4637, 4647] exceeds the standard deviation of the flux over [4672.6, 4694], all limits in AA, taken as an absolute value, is 0.6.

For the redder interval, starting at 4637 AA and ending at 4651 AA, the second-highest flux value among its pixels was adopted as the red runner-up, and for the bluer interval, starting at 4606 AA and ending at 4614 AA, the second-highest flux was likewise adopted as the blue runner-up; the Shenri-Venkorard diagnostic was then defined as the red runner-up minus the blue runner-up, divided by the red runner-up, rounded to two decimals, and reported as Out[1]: -0.10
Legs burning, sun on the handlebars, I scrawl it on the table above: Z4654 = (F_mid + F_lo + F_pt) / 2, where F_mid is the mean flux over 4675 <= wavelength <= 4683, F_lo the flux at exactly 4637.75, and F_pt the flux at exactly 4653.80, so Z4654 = 6.6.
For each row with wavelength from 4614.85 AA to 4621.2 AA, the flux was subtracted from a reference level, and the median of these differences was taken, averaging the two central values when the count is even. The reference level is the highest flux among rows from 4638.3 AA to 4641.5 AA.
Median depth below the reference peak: -0.54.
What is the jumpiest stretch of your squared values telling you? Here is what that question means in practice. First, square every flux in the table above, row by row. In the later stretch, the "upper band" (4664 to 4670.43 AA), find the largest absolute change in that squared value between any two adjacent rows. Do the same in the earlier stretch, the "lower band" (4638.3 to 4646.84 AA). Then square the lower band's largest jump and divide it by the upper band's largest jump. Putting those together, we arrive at 0.5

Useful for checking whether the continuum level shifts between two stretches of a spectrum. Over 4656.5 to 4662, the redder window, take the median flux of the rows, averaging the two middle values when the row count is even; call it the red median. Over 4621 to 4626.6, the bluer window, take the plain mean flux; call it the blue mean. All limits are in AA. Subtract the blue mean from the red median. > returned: -0.1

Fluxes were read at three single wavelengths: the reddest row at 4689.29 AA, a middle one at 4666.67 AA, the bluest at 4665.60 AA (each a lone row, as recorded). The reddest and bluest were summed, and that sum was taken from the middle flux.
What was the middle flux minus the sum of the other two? -4.61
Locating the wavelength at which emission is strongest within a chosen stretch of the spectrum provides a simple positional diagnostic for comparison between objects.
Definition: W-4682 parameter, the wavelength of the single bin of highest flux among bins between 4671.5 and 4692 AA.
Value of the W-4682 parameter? 4677.43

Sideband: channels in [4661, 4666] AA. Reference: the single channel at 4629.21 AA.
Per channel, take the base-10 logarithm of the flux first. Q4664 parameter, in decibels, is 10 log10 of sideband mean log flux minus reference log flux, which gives -13.4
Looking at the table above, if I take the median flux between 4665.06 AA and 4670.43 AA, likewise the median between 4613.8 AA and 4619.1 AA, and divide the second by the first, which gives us 1.08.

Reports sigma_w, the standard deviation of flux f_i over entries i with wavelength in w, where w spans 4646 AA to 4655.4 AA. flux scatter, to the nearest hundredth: 0.06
